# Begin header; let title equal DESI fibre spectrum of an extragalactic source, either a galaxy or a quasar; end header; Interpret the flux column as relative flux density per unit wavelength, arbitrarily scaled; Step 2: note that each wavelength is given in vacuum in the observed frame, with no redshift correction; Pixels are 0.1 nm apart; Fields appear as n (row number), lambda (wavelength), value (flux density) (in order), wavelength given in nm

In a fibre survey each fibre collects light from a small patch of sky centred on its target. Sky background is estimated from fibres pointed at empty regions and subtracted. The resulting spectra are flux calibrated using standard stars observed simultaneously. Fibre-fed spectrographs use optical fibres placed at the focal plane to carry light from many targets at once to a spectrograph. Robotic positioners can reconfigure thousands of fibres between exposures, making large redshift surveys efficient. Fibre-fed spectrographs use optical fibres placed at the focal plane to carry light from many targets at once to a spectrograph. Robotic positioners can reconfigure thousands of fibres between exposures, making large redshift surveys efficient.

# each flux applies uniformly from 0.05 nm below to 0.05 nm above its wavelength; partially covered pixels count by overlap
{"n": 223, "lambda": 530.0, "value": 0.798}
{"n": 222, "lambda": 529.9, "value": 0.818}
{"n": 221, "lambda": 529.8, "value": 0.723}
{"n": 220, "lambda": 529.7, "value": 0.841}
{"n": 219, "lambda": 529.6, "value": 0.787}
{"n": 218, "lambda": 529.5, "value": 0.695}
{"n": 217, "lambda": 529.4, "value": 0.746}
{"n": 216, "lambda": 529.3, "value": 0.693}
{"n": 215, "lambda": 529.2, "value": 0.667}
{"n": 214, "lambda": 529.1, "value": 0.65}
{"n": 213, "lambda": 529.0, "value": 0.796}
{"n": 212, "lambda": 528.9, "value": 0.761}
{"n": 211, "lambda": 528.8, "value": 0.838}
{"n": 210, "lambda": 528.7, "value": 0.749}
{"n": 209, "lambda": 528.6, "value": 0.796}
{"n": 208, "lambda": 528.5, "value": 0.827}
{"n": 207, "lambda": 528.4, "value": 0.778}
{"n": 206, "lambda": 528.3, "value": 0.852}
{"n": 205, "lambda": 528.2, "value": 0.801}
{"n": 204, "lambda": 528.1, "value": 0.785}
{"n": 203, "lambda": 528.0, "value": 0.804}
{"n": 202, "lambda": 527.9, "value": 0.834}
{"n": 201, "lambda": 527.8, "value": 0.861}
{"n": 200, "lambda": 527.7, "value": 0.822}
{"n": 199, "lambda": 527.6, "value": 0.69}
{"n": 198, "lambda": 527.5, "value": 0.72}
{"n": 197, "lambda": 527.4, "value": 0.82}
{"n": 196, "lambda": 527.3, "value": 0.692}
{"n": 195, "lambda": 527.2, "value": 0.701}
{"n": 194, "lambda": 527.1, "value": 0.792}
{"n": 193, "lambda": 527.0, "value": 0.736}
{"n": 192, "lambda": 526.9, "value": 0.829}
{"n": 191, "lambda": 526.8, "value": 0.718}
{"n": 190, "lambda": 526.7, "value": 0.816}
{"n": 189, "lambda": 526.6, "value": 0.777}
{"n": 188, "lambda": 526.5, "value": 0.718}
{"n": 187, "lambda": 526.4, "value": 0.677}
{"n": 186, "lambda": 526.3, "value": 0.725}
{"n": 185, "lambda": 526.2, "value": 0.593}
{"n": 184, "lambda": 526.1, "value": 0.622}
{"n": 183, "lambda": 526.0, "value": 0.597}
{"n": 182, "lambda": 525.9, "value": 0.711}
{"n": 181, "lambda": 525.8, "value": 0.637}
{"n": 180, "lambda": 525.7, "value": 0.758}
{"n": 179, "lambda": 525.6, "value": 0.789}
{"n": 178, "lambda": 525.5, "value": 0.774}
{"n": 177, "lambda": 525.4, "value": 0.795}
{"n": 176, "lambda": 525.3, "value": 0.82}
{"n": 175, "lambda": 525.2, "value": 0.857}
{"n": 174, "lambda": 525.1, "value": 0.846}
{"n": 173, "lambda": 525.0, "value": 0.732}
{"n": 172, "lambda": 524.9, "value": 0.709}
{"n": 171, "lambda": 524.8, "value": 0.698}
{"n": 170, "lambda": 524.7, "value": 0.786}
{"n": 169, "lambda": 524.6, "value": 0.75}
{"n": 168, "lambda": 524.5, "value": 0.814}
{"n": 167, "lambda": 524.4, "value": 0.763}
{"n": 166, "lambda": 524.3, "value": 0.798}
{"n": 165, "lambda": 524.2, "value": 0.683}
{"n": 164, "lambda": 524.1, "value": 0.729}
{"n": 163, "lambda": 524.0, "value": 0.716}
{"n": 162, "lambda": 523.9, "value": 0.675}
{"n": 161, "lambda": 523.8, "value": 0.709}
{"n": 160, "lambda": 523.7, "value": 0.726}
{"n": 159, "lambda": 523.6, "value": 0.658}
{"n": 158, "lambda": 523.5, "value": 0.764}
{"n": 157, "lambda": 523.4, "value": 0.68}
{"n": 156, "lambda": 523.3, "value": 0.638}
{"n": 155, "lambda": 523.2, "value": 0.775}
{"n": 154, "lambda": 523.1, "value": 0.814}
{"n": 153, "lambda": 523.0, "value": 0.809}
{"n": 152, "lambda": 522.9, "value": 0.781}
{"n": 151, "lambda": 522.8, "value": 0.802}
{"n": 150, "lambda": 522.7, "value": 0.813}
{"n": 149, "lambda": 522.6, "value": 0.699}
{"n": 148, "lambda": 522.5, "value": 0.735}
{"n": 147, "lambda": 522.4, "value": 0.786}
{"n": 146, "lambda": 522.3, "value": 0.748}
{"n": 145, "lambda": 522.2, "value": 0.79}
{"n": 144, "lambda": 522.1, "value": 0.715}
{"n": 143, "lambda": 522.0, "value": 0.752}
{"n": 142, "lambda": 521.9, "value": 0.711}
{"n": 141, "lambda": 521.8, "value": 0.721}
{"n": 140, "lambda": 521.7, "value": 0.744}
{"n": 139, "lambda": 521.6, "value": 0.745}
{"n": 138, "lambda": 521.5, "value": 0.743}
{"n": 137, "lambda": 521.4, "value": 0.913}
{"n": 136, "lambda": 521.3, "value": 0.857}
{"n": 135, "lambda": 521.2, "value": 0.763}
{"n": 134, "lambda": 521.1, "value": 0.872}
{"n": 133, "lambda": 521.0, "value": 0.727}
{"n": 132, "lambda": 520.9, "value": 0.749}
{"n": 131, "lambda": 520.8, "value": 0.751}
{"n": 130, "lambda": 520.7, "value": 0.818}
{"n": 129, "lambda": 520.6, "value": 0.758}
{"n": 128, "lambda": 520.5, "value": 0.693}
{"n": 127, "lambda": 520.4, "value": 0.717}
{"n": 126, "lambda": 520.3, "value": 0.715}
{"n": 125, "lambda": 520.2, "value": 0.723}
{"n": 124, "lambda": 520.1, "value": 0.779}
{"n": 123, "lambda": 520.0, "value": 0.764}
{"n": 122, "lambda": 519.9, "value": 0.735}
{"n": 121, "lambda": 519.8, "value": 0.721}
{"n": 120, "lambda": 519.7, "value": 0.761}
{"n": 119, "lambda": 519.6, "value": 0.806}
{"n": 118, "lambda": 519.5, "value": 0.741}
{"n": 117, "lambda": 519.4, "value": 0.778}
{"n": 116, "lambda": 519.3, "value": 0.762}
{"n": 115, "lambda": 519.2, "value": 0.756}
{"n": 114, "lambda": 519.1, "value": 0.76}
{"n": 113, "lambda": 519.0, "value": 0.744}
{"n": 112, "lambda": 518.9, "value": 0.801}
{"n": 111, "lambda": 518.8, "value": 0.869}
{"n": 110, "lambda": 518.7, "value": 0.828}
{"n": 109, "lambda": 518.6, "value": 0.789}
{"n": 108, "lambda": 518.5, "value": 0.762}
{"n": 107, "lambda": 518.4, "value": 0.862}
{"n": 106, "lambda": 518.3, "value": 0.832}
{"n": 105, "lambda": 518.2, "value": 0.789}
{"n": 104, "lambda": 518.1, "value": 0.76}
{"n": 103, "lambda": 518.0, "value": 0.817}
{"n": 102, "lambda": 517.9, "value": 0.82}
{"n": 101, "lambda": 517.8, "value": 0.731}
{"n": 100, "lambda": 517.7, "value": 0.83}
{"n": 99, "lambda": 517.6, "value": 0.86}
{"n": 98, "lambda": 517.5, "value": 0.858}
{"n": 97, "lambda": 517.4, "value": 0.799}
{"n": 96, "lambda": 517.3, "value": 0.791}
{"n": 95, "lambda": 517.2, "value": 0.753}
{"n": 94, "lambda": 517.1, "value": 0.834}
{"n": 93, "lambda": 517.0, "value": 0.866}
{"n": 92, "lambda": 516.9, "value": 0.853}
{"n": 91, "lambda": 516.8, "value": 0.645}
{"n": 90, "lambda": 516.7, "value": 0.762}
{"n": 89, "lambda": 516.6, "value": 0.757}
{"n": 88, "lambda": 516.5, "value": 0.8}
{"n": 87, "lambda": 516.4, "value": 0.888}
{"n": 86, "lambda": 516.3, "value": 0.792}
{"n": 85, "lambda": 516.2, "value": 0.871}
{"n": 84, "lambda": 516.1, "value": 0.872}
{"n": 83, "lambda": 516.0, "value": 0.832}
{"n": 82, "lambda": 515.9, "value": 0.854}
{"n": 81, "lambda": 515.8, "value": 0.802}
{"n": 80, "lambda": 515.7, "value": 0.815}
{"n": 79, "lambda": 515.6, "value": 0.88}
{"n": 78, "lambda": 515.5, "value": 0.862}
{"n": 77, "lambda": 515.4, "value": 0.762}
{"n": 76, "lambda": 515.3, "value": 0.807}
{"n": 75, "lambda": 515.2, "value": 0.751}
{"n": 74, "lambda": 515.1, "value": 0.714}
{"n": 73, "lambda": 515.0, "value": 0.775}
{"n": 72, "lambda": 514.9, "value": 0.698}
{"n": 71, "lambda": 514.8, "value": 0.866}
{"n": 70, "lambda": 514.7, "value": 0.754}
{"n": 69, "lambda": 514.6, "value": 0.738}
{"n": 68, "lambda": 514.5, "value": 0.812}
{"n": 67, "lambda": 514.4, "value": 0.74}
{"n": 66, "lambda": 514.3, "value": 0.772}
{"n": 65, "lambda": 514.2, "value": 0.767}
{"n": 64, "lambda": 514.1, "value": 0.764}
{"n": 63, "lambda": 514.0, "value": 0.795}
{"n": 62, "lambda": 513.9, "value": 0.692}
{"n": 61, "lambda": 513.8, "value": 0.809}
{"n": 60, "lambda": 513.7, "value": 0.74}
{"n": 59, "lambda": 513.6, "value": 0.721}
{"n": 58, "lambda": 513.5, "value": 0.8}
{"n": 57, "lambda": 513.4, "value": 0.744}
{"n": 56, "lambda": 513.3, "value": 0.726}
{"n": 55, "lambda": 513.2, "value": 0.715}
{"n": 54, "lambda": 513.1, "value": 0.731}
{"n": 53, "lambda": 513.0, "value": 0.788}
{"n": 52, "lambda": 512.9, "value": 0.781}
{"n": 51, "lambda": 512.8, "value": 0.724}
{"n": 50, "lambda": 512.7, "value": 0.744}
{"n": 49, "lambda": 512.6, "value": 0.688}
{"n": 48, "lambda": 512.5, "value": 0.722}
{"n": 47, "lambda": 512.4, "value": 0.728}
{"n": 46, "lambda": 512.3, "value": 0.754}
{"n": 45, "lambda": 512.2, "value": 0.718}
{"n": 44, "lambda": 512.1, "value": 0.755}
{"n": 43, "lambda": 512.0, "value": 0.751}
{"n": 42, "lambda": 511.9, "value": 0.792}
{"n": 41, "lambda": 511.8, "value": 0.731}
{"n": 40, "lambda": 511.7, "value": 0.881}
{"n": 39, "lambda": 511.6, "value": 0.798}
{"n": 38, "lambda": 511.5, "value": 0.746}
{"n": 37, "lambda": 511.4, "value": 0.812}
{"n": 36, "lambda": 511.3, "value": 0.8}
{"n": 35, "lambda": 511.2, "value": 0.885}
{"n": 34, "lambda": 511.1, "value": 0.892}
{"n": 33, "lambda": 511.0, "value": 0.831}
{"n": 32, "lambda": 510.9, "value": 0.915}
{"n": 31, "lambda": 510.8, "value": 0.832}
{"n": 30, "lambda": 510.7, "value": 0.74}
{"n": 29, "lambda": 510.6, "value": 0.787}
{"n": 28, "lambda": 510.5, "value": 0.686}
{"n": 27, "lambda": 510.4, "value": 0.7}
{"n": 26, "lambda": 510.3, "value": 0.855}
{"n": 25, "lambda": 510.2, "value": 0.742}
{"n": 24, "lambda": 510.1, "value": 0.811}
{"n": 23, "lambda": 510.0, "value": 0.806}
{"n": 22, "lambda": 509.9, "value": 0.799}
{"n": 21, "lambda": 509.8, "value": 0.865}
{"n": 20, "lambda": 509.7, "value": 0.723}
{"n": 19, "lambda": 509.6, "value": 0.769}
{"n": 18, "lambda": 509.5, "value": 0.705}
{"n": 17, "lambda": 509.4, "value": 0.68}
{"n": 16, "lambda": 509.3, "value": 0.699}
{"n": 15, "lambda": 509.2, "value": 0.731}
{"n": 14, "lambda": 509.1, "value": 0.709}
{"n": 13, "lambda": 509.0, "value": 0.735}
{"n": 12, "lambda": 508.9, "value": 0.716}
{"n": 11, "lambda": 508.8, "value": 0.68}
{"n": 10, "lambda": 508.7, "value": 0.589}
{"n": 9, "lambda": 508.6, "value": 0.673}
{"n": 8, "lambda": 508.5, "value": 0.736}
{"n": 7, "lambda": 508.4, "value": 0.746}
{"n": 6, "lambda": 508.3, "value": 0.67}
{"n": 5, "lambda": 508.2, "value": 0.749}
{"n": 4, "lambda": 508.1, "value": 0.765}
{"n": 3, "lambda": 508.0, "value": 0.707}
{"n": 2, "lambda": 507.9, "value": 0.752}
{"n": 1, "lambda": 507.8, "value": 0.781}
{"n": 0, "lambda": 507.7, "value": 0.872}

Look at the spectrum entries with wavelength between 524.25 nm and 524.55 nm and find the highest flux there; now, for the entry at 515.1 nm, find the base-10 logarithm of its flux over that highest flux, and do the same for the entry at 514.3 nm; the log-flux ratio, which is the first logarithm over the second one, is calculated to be 2.5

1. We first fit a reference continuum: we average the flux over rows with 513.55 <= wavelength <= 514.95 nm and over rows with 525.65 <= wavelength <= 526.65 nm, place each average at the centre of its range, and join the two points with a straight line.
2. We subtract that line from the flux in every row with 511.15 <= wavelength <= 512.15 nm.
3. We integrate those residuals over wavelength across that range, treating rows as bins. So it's 0.016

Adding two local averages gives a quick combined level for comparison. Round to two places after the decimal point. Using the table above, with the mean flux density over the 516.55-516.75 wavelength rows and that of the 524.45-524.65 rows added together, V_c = 1.54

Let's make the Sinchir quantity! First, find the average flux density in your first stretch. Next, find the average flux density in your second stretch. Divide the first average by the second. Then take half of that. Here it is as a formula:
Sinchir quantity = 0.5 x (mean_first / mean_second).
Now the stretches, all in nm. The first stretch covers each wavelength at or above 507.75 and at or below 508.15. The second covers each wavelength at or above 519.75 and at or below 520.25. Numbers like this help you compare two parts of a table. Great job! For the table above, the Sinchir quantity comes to 0.50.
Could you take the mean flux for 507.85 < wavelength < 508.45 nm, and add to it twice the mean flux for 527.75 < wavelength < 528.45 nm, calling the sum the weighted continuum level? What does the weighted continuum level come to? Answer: 2.36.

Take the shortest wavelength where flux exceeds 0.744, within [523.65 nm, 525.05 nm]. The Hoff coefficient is 524.3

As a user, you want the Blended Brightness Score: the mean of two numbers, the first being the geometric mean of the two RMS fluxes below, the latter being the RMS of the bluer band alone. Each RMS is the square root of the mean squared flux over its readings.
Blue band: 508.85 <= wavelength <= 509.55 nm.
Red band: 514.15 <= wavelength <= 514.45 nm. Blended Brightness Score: 0.723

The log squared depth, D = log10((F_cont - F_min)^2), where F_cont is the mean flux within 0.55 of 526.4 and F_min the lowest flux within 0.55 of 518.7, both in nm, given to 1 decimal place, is -2.9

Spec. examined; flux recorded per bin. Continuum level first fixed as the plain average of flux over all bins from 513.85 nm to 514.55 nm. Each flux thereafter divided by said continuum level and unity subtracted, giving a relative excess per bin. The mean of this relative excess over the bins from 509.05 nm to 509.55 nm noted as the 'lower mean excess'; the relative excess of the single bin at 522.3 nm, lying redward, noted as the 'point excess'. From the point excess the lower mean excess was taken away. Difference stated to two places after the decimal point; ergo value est 0.06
